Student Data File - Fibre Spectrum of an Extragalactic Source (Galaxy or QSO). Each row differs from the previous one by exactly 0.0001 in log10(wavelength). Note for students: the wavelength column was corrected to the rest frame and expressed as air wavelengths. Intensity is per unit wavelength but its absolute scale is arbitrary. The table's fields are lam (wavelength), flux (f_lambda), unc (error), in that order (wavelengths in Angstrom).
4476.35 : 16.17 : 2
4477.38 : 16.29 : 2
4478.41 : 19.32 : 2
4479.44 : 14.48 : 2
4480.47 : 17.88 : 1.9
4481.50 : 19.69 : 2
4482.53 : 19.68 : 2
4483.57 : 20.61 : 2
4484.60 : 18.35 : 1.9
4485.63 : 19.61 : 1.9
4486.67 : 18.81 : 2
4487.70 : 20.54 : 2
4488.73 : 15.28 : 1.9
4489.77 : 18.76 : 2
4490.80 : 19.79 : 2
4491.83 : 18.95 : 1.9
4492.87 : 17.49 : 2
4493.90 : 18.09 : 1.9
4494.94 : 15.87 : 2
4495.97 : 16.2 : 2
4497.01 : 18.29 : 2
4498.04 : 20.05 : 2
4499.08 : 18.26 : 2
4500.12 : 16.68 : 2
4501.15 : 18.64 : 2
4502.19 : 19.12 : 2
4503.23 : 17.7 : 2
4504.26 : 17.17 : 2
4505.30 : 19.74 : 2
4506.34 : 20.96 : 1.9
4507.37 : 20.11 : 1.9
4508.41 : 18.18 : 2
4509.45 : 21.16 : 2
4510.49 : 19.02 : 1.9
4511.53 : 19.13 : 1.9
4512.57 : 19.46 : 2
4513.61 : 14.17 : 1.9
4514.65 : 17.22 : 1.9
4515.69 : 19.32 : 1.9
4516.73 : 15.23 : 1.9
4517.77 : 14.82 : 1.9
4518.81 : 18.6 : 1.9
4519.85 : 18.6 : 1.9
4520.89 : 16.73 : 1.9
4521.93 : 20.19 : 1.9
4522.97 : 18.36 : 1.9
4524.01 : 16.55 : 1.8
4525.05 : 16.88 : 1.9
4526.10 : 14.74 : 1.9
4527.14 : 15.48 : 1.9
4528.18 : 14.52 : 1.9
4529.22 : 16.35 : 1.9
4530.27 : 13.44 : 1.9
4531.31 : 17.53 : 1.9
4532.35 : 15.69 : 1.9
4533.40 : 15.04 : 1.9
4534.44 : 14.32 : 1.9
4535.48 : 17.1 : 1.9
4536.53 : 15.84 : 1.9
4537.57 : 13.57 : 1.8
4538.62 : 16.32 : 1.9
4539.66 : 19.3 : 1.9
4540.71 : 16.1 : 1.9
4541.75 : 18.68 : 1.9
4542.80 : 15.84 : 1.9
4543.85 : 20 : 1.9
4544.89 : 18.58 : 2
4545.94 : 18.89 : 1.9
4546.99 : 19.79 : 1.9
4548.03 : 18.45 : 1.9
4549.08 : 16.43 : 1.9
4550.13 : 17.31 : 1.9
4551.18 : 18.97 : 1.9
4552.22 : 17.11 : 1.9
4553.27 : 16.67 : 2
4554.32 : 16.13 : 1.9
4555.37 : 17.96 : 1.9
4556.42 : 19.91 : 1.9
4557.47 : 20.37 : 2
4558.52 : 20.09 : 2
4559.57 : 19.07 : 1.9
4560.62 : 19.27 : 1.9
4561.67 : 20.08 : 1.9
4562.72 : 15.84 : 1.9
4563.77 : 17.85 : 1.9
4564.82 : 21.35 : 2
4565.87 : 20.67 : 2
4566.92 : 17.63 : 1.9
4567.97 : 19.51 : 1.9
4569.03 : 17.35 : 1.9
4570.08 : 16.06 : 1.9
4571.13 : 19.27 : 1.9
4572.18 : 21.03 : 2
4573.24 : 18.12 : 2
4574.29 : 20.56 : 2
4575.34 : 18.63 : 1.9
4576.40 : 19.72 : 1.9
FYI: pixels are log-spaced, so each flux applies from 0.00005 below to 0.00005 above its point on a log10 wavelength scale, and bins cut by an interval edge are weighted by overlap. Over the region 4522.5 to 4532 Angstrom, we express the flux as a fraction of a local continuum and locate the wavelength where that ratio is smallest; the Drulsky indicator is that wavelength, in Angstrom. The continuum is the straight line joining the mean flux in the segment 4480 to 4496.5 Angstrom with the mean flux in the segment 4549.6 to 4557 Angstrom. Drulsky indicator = 4530.27 Angstrom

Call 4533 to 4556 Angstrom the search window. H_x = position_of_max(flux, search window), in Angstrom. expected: 4543.85 Angstrom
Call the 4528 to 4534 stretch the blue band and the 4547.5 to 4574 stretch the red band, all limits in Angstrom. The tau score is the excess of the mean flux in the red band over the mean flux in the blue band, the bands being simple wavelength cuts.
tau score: 3.1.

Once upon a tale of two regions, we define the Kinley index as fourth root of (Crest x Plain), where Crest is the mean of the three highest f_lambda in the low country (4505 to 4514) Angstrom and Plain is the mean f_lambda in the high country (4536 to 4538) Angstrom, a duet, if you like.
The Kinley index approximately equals 4.18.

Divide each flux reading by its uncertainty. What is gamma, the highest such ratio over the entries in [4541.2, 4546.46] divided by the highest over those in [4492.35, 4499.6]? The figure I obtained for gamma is 1.05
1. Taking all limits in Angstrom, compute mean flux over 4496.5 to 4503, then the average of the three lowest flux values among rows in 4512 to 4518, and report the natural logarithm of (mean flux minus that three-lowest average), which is 1.3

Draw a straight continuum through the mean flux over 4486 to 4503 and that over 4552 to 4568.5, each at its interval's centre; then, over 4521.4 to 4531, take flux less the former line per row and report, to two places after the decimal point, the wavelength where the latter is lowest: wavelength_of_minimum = 4530.27 Angstrom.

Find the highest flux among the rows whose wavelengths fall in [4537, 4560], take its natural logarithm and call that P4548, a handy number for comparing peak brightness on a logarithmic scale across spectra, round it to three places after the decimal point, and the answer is 3.014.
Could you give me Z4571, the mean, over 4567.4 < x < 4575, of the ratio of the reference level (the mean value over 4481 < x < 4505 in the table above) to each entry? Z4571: 0.99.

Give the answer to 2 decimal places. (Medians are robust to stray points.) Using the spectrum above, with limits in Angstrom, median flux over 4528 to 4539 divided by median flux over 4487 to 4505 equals 0.86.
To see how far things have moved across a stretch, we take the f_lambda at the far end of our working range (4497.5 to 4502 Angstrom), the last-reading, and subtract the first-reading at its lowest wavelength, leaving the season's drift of -1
